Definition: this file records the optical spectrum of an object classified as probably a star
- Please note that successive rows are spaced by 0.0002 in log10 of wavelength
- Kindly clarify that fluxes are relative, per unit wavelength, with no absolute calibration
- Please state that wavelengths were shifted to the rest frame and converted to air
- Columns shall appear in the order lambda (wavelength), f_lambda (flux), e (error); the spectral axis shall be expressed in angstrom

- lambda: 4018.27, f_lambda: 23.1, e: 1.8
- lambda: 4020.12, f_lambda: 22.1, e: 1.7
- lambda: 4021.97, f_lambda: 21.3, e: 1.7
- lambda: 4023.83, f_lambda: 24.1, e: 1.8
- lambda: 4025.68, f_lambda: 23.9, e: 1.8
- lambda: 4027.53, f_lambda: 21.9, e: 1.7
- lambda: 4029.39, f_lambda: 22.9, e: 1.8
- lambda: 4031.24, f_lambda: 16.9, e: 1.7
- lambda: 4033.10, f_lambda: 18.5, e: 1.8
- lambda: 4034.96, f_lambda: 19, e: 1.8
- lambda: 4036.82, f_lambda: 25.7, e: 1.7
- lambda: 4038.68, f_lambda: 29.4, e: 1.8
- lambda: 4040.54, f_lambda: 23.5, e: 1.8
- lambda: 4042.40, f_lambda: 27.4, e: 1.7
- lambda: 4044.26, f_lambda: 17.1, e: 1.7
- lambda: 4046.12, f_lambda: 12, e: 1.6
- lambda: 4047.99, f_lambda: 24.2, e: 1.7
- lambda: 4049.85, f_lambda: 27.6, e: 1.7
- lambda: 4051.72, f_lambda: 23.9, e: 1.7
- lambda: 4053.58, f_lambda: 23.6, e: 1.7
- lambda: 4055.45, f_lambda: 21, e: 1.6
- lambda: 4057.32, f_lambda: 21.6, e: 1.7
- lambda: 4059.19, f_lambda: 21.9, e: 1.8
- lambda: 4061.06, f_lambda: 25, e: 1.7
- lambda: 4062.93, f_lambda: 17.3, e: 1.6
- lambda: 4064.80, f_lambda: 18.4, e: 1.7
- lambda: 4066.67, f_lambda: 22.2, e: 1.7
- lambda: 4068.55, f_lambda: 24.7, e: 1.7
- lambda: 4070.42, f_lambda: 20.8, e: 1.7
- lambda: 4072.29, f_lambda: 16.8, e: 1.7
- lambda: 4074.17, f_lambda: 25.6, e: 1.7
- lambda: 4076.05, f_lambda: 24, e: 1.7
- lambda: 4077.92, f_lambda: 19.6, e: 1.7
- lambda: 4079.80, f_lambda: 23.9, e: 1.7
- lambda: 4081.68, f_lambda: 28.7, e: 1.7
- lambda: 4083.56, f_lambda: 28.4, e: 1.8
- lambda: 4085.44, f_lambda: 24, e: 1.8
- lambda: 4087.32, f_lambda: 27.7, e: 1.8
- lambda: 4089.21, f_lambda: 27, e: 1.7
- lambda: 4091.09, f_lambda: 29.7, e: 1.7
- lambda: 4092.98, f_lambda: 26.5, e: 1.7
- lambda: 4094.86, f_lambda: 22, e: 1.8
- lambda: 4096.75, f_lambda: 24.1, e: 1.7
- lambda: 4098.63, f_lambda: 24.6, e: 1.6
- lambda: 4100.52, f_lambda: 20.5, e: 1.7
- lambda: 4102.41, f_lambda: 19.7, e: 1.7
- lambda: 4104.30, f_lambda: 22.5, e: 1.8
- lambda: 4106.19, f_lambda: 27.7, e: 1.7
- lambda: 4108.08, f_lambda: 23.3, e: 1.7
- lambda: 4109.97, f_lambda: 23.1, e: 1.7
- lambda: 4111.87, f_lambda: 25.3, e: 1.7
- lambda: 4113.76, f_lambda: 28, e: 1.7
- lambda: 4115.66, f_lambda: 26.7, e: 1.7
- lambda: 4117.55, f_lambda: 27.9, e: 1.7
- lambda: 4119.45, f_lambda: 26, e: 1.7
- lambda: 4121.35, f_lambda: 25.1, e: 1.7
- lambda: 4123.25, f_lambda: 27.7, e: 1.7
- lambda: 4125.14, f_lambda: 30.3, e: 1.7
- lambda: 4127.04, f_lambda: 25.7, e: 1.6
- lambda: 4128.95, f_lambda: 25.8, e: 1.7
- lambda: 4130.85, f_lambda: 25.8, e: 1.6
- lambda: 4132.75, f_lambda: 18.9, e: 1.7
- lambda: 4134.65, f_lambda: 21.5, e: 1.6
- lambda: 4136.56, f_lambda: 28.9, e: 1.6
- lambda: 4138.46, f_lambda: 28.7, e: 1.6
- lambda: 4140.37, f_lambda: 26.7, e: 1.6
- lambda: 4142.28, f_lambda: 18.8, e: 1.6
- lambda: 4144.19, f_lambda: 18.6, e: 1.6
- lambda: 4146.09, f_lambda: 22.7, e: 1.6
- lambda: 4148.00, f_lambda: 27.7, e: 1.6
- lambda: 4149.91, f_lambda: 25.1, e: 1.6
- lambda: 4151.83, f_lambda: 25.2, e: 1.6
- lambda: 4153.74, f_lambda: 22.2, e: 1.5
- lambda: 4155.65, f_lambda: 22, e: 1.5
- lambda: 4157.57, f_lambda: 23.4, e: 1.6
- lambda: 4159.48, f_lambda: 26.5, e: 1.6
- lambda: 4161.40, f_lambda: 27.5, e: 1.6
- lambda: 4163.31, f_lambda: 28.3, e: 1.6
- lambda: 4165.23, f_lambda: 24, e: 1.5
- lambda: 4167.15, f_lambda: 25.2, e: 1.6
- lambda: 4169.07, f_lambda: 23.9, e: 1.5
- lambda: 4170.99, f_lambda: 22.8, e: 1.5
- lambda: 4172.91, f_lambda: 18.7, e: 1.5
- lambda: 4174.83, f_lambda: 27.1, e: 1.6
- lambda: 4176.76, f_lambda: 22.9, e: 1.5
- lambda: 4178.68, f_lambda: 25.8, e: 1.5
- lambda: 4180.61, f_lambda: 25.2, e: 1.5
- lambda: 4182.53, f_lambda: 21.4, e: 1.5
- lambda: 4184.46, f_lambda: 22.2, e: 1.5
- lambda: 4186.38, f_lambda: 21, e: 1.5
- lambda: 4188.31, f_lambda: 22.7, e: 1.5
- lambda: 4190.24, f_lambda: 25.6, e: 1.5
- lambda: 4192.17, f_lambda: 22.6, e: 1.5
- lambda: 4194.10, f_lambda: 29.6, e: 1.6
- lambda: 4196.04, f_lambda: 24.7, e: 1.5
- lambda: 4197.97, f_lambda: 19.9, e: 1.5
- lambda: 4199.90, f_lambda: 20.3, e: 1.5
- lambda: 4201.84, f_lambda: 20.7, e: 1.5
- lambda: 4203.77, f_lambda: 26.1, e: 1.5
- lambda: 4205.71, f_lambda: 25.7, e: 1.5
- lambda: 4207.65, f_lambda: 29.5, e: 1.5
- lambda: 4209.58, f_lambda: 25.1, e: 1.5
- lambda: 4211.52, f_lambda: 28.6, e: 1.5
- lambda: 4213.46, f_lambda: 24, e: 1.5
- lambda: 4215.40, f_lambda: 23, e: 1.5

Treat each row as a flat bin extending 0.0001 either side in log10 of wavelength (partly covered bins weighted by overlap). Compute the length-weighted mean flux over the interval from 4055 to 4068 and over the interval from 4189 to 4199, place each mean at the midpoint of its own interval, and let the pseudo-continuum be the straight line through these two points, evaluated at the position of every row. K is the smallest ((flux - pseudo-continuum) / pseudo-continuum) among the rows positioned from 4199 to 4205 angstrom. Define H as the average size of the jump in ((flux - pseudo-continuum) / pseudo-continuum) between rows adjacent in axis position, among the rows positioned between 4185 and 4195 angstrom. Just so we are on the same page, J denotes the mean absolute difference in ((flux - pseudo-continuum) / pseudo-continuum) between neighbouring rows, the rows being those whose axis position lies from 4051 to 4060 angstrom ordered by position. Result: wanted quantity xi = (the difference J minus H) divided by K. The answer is 0.6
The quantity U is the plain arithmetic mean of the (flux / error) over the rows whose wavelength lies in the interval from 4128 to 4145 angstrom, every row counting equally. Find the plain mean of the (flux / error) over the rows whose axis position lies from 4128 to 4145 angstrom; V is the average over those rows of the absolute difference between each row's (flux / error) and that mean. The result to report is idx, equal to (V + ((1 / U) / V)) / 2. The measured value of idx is 1.20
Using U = 14.7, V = 2.38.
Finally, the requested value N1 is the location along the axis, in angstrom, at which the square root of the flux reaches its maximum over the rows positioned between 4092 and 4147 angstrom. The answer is 4125.14 angstrom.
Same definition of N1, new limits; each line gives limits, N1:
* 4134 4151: 4136.56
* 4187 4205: 4194.10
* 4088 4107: 4091.09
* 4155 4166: 4163.31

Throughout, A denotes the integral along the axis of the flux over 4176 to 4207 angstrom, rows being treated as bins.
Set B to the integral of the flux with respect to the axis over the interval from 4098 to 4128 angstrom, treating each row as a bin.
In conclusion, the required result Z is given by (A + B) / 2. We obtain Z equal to 745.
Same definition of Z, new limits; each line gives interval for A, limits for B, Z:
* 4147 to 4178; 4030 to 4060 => 712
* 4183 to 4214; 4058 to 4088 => 721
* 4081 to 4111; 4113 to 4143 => 761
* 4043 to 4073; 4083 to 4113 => 689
